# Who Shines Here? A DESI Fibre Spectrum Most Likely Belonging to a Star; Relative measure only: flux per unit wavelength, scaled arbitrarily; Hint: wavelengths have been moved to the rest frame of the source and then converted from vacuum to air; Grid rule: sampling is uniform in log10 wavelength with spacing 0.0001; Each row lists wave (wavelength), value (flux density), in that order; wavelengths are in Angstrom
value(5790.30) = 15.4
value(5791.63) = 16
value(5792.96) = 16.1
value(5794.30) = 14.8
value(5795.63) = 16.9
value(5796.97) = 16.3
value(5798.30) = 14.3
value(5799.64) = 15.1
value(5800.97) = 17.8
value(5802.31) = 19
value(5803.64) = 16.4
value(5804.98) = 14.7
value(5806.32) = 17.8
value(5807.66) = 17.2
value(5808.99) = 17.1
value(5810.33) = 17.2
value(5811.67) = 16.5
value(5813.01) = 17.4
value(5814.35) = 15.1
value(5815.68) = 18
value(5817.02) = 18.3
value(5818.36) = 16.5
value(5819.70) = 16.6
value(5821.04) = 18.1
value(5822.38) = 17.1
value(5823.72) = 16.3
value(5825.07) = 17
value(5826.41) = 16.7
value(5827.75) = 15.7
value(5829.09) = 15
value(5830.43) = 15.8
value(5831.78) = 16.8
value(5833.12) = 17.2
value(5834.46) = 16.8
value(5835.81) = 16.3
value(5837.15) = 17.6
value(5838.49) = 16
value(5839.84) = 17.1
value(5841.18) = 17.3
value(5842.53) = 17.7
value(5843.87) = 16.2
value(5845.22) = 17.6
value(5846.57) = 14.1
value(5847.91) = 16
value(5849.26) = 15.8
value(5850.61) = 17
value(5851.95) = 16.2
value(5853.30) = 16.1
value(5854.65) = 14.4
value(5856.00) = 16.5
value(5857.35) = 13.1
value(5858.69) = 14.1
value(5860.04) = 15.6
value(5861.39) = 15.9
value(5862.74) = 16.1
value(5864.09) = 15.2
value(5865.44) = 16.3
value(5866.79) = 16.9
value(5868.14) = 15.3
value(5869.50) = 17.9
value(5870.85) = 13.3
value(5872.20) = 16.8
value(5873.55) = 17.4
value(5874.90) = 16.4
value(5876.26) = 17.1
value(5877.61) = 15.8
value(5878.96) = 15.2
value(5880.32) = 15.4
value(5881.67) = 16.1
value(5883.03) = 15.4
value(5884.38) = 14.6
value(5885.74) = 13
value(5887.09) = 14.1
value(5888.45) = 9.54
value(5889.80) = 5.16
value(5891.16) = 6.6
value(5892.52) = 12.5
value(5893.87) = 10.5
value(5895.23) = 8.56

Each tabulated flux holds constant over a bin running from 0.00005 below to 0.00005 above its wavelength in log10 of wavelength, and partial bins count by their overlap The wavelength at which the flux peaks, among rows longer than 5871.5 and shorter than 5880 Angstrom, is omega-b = 5873.55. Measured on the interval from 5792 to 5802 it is 5800.97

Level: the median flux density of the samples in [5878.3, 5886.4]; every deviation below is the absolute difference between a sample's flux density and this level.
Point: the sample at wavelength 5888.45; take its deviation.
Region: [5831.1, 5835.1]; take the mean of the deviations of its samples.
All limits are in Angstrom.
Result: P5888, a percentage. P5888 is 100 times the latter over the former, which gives 28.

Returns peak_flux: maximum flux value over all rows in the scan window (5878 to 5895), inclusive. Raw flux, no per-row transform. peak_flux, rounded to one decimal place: 16.1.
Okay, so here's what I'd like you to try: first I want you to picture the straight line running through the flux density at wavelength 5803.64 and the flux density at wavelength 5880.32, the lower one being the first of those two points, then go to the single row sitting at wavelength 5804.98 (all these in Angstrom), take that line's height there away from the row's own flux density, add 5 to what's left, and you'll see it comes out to 3.32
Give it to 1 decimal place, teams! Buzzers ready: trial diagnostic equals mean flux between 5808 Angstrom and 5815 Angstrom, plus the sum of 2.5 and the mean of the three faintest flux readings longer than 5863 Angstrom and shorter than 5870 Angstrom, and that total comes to 34.8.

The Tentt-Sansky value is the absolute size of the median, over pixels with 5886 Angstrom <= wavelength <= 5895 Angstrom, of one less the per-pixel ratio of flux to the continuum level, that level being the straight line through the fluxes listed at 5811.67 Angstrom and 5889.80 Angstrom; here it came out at 1.0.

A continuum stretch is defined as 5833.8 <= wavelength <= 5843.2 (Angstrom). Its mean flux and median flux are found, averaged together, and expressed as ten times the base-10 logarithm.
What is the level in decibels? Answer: 12.3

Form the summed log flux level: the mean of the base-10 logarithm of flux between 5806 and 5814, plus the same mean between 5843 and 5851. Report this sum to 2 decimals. 2.44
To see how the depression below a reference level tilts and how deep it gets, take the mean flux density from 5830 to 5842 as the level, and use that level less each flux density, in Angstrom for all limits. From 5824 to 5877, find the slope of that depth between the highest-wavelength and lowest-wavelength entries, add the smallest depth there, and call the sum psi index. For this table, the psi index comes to -1.1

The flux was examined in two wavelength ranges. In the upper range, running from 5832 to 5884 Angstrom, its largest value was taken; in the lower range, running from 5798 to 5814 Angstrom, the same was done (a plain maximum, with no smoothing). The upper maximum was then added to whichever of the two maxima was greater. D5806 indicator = 36.9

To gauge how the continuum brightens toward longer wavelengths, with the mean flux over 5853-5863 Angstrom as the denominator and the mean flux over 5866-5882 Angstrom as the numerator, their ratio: 1.06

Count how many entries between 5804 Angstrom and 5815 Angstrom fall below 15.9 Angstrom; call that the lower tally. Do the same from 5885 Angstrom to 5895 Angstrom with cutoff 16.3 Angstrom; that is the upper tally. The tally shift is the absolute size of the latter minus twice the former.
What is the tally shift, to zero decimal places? 3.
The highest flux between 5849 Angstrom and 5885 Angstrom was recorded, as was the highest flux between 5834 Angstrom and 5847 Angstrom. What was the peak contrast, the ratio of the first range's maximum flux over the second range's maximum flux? 1.011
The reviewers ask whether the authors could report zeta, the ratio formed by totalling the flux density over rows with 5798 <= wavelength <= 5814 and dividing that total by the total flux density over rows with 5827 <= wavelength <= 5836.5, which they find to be 1.8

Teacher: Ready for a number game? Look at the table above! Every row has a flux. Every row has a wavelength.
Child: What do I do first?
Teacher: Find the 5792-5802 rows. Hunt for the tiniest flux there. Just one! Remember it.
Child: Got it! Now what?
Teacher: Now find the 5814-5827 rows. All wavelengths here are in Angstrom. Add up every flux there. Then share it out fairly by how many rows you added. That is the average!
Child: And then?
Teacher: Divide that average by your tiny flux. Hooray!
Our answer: 1.19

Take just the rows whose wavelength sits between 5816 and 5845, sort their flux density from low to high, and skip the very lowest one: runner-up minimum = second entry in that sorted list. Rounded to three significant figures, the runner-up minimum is 15.7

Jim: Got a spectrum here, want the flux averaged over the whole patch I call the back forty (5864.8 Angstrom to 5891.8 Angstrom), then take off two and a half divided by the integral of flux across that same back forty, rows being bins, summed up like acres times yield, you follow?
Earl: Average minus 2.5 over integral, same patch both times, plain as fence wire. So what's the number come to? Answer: 14.4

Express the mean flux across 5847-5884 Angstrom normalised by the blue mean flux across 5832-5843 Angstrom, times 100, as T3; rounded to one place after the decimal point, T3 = 93.1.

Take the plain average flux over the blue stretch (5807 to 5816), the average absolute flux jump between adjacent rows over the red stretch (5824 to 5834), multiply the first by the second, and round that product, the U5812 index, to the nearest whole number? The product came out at 12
